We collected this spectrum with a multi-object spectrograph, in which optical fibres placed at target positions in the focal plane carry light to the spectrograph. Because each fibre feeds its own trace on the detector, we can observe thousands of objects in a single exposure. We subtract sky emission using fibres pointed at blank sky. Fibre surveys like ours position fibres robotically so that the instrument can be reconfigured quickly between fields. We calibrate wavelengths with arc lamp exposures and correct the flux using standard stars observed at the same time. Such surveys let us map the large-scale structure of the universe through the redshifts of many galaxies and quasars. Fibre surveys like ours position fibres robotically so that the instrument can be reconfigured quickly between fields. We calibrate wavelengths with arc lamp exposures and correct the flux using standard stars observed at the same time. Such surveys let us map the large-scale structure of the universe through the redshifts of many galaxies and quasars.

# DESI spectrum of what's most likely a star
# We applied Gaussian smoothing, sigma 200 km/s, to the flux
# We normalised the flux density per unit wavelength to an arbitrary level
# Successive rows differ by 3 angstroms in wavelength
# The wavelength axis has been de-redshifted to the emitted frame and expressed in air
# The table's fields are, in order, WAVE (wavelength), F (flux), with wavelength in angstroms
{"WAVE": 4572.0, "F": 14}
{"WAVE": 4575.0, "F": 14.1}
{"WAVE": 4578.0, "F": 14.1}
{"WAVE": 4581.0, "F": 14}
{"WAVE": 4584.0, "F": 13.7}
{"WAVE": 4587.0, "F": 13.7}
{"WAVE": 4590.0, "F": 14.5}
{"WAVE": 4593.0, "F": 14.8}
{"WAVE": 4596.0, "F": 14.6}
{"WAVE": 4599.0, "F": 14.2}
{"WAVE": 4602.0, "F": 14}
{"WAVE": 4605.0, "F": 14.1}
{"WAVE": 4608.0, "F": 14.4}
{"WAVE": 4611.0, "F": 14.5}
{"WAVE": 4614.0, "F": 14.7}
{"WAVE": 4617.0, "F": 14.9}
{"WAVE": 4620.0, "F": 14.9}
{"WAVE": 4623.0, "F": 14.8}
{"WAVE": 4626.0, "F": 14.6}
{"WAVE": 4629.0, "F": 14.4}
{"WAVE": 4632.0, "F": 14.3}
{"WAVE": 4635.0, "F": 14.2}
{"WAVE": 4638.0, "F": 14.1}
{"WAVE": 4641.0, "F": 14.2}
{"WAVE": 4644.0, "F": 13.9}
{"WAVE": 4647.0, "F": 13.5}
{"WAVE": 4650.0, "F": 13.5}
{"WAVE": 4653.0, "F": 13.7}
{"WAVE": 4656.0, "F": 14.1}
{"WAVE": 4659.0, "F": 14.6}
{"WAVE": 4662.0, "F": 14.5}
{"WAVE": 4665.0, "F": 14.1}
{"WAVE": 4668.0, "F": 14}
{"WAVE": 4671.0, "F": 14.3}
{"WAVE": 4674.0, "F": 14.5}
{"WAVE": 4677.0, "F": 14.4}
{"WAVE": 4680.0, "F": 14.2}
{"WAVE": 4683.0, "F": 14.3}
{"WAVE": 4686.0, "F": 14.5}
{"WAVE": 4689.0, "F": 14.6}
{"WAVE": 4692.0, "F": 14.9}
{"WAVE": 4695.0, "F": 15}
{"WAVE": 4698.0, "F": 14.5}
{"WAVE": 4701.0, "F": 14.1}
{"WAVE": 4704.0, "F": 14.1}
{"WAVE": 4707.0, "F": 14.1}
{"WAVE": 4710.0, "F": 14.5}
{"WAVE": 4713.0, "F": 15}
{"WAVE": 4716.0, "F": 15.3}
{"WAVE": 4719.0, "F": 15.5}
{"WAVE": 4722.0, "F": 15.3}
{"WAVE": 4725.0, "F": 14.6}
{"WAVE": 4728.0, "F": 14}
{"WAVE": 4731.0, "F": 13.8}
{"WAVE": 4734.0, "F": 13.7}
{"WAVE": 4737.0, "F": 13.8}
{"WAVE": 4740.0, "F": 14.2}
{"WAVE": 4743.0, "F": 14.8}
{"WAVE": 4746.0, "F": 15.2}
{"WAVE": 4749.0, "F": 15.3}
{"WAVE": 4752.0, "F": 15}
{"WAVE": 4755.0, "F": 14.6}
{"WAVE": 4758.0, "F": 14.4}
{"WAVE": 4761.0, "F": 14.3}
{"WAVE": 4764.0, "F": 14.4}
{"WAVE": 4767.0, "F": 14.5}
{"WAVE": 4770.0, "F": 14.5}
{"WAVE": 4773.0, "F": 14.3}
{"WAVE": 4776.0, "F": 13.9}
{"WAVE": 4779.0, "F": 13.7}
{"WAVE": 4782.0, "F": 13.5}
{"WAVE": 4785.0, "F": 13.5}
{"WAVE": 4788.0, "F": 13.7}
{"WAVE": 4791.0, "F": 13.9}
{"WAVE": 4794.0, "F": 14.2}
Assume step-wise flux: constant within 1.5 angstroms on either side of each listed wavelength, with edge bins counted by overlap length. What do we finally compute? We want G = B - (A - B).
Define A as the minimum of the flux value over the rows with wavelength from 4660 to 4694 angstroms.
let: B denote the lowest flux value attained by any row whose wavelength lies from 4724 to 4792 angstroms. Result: 13.0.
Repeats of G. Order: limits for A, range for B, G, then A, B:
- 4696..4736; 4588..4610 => 14.3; 13.7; 14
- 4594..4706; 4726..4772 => 13.9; 13.5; 13.7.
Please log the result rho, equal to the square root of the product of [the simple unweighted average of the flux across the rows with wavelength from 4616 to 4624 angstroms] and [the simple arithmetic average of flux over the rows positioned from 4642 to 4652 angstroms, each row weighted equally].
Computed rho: 14.2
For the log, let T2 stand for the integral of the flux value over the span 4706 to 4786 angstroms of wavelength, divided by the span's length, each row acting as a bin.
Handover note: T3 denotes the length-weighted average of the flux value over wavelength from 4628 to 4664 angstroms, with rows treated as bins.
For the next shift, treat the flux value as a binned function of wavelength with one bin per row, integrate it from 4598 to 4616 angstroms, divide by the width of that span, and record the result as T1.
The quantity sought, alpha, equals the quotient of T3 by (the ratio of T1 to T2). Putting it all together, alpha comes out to 14.2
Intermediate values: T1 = 14.3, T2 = 14.4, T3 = 14.1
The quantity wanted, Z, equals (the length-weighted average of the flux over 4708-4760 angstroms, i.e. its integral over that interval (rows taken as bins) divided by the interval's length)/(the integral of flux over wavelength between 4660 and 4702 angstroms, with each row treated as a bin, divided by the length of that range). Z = 1.01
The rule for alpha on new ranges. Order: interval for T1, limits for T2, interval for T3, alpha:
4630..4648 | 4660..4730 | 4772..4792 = 14.2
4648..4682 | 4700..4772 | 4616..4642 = 14.9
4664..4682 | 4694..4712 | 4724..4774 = 14.6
